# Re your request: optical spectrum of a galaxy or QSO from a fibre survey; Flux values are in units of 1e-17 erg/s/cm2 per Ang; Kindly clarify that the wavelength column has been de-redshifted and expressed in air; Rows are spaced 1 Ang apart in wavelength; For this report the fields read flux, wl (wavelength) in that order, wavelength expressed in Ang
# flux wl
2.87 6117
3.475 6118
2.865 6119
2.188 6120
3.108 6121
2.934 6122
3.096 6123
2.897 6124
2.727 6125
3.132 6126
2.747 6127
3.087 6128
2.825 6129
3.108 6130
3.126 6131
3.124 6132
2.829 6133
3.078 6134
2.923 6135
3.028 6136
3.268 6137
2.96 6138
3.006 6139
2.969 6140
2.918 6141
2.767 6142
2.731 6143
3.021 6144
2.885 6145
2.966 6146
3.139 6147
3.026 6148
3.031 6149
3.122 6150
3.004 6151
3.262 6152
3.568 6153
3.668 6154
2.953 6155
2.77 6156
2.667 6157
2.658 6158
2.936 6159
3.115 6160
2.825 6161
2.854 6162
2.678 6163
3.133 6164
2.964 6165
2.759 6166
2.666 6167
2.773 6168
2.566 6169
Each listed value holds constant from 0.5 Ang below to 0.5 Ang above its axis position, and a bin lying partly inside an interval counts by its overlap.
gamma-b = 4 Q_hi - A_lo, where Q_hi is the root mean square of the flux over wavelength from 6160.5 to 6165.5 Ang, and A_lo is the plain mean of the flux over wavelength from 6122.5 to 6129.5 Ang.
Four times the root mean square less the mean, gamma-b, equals 8.65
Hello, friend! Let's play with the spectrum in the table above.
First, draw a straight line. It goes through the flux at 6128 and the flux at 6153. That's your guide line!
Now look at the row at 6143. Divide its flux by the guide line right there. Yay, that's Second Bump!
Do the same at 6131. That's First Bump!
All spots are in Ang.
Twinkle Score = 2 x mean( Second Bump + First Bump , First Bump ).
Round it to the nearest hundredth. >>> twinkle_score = 2.80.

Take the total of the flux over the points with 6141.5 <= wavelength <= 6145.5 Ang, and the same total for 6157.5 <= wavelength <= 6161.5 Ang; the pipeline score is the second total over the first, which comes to 1.01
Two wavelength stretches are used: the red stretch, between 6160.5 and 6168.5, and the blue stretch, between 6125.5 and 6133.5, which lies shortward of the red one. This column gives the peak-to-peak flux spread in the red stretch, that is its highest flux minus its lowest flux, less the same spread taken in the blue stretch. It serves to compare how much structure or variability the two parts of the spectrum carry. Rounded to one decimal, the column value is 0.1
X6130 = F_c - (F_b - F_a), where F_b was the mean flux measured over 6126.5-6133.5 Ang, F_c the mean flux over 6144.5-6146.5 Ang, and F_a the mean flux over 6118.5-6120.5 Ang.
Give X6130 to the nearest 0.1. 2.5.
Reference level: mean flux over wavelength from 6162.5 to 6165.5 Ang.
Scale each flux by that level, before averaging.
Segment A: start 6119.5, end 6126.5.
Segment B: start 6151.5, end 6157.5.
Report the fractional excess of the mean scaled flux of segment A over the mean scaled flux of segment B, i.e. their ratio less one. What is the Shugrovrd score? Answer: -0.089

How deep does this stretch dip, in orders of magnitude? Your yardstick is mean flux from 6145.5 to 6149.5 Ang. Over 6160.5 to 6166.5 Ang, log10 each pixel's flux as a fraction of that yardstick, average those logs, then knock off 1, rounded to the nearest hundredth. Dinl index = -1.03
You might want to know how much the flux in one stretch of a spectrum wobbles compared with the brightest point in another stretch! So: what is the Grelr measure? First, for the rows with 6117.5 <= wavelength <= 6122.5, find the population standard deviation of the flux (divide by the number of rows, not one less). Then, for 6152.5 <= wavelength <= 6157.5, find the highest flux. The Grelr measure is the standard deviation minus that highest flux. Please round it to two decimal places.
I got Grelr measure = -3.25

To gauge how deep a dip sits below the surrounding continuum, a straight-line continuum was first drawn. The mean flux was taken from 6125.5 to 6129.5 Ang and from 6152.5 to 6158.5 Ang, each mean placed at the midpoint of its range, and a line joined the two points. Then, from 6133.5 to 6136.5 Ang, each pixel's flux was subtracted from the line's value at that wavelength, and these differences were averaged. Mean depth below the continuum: -0.035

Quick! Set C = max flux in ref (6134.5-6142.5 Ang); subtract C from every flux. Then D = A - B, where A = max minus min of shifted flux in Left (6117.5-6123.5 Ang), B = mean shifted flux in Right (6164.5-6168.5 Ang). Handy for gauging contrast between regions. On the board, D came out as 1.76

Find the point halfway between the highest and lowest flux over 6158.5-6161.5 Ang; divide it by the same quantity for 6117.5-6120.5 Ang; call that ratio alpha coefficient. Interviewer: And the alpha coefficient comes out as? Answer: 1.049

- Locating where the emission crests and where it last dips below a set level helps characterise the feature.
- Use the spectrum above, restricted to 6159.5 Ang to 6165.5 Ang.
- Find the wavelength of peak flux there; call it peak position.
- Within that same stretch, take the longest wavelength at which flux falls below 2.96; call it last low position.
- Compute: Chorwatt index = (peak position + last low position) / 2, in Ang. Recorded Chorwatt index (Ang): 6163.5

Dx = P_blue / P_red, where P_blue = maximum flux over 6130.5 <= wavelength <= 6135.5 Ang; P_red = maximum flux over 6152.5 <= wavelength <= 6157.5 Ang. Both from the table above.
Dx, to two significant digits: 0.85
